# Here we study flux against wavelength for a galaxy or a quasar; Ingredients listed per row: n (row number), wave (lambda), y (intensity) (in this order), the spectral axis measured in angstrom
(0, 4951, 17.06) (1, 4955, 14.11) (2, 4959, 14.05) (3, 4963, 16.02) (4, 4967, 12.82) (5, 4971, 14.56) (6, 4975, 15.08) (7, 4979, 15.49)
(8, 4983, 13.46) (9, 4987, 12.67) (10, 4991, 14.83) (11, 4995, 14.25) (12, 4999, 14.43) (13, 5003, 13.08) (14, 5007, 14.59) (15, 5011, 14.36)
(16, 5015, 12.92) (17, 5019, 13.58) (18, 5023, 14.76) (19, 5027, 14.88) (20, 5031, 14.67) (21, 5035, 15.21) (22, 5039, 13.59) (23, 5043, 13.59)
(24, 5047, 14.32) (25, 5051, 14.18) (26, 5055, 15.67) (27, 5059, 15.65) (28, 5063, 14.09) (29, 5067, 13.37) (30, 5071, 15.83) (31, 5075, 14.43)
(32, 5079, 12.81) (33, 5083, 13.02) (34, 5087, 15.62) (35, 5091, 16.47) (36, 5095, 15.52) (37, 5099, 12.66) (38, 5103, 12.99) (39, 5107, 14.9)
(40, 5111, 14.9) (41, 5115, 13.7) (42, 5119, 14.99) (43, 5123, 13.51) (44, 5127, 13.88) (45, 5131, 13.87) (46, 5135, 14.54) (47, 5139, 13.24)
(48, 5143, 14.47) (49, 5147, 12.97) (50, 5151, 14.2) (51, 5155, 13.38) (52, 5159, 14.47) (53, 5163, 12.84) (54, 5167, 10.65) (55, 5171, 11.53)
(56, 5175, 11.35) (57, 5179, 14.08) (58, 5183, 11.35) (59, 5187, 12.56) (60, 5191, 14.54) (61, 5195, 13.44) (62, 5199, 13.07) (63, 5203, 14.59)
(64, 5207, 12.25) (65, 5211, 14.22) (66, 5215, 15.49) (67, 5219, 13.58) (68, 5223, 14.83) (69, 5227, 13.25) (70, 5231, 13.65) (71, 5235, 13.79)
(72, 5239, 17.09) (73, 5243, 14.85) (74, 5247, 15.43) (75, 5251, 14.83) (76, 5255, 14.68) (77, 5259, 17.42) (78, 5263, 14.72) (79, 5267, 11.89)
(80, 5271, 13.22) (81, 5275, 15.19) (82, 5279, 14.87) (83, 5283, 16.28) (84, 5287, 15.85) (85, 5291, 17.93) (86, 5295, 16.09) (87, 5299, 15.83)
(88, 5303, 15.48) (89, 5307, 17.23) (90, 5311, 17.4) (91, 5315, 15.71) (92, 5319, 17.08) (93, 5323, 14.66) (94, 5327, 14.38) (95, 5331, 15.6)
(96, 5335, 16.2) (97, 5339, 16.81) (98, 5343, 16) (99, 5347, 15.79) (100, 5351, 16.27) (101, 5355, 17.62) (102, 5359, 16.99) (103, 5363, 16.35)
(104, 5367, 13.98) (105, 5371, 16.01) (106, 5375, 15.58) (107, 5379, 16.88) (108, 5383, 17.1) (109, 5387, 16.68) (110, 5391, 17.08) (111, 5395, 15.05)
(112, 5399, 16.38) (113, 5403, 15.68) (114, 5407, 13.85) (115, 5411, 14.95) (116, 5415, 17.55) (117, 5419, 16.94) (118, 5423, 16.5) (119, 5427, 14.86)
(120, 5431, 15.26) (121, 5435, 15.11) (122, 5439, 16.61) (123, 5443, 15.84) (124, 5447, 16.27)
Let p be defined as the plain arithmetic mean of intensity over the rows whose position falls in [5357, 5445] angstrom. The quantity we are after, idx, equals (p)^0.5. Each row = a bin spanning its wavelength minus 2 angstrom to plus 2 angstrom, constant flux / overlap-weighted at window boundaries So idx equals 4.00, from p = 16.0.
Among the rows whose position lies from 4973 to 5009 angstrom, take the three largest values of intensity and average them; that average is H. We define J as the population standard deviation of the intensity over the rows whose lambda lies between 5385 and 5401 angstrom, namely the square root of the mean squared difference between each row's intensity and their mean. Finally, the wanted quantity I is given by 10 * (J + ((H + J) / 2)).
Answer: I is 87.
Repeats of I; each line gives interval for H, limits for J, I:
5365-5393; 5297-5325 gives 100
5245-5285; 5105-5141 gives 91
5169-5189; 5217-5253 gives 81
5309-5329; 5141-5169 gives 102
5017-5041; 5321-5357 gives 89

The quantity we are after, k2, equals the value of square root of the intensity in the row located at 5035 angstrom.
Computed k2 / 3.90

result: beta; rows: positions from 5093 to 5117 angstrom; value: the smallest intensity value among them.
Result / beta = 12.66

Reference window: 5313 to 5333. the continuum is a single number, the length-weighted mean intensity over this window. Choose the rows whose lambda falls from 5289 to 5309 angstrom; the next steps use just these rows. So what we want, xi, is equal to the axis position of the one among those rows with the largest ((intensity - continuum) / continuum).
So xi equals 5291 angstrom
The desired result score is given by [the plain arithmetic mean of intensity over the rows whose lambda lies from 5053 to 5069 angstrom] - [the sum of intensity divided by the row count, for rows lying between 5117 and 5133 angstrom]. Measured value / 0.6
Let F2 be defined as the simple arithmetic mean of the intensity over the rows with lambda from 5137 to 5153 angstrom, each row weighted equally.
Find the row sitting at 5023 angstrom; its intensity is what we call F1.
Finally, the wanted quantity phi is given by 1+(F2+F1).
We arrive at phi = 29.5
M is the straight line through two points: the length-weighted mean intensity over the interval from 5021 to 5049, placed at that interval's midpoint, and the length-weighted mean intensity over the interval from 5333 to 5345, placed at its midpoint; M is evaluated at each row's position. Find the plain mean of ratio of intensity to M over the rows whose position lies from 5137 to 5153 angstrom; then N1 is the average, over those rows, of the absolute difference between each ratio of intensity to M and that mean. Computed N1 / 0.040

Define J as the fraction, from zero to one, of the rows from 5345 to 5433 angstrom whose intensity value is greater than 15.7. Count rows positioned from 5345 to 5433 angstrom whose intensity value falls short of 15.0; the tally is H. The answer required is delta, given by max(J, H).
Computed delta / 4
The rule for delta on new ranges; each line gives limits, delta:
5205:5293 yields 14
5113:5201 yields 22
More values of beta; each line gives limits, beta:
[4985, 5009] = 12.67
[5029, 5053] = 13.59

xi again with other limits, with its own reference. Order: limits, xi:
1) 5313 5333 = 5319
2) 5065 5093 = 5091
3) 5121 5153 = 5135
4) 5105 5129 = 5119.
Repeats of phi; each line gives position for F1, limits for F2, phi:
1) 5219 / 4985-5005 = 28.4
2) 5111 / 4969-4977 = 30.7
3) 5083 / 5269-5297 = 29.7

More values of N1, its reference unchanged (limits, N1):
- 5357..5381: 0.048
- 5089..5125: 0.072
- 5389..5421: 0.062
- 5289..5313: 0.053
